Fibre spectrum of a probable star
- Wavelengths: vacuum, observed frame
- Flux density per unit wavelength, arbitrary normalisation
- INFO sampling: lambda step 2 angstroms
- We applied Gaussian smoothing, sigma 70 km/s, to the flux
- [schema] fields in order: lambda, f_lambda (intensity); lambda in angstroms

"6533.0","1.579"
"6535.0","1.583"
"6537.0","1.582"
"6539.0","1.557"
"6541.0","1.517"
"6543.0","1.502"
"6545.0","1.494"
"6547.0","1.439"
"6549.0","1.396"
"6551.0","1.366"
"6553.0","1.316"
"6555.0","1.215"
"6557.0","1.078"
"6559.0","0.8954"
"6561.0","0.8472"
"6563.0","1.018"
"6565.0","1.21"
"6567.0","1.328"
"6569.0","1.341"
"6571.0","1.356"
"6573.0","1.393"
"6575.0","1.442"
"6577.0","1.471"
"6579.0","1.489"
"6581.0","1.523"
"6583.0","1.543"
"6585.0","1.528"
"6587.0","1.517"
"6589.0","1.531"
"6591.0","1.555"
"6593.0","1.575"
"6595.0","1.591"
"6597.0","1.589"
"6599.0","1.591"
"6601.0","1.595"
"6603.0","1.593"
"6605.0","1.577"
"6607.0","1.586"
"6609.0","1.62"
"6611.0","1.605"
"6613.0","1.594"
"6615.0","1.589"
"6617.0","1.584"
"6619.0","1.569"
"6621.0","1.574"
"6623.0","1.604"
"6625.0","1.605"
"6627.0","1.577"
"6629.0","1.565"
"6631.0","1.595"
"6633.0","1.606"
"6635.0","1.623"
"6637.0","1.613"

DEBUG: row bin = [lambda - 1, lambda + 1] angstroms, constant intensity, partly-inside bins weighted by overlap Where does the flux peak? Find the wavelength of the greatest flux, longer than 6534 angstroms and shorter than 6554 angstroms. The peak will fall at 6535.0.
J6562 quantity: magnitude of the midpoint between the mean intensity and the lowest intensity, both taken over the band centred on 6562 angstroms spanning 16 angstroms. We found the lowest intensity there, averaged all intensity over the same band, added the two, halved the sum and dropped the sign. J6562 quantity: 0.98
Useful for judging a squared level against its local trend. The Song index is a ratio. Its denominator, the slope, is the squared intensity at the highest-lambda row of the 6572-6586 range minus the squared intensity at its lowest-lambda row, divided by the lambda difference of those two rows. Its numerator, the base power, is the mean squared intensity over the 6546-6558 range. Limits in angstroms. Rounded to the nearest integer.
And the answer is 52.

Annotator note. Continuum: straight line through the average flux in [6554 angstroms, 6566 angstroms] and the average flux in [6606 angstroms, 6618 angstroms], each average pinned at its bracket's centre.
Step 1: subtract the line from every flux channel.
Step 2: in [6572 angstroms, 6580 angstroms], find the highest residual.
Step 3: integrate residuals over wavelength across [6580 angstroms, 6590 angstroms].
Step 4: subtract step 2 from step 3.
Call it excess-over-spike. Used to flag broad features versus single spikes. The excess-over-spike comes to 1.9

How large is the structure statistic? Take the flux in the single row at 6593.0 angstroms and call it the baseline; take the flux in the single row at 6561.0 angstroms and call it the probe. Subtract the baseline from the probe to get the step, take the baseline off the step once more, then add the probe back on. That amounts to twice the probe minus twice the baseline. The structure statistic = -1.5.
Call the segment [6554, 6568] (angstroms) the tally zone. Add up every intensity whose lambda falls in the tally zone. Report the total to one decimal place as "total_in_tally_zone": 7.6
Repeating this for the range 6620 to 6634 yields 11.1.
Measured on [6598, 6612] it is 11.2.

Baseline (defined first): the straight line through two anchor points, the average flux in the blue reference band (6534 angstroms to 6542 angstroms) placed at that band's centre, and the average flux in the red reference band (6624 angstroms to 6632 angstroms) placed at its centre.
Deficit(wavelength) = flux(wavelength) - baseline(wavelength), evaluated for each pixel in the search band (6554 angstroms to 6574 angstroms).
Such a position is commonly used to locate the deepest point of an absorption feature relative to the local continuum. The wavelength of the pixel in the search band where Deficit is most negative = 6561.0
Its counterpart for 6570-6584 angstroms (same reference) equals 6571.0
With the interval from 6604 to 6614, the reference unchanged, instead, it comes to 6605.0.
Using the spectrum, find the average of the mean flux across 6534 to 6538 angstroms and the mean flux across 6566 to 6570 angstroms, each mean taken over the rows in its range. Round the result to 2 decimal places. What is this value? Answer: 1.46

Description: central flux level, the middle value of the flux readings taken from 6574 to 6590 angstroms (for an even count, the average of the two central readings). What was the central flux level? 1.52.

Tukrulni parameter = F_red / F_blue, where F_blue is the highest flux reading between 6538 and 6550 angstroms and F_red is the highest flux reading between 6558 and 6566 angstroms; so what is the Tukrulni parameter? 0.78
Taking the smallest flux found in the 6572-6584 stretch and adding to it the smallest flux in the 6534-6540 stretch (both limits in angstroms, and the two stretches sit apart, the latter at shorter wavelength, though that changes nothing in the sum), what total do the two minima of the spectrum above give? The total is 2.95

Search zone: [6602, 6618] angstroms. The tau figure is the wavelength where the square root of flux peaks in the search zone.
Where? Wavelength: 6609.0 angstroms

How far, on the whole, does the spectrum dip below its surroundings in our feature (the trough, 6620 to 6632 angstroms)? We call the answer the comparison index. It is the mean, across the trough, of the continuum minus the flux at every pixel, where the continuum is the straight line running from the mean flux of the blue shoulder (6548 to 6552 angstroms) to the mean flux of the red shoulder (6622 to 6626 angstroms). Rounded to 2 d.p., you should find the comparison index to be 0.02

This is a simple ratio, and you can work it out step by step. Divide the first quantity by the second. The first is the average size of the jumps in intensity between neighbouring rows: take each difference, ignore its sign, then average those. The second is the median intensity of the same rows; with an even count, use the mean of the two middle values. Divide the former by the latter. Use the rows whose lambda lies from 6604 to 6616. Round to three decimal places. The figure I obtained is 0.009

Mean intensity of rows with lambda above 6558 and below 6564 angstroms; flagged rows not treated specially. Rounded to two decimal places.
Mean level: 0.92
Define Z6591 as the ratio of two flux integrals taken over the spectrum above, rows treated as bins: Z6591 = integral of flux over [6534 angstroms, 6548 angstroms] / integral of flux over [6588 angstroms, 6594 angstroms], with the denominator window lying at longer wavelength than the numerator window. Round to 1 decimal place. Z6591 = 2.3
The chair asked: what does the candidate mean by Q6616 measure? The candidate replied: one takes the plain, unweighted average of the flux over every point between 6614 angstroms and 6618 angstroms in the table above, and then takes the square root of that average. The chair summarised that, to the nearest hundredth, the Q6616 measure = 1.26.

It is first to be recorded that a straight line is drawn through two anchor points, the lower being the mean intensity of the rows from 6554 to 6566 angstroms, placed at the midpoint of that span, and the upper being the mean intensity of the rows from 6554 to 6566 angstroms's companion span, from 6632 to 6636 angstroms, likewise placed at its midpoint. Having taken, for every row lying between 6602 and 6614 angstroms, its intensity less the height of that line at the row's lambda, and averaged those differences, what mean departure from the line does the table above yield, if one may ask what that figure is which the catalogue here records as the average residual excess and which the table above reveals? 0.18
